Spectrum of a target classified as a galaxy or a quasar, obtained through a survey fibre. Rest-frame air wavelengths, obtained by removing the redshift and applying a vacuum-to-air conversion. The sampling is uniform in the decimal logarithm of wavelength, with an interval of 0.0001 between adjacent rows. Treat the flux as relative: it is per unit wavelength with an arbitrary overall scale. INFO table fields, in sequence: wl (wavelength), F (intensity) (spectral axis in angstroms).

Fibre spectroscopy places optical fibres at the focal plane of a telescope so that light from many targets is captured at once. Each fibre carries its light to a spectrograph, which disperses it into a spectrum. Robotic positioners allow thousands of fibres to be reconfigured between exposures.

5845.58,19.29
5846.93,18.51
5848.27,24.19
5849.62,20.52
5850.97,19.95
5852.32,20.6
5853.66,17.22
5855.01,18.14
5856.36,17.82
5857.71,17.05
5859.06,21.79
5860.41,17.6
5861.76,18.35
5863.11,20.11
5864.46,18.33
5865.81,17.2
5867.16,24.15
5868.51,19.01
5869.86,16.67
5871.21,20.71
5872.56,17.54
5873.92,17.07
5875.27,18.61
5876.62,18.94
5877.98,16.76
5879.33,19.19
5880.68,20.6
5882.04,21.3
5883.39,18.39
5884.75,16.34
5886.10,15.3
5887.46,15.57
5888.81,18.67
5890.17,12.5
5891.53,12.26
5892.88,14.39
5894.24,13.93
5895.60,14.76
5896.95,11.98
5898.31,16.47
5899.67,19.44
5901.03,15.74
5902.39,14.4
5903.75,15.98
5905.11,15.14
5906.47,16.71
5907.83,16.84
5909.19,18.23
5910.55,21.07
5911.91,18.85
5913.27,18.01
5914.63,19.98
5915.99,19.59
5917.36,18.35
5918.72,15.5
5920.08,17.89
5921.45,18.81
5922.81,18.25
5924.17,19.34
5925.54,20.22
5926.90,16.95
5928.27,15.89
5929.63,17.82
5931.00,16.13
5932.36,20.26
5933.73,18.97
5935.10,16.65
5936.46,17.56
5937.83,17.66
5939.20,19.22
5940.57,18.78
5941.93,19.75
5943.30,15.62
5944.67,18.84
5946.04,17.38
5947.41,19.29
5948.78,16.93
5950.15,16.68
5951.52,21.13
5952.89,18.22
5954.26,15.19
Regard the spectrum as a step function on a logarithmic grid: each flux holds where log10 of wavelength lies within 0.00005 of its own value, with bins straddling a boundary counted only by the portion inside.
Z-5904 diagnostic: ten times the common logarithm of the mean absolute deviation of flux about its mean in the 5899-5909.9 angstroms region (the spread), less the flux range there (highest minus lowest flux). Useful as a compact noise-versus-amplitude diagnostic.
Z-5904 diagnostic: -4.1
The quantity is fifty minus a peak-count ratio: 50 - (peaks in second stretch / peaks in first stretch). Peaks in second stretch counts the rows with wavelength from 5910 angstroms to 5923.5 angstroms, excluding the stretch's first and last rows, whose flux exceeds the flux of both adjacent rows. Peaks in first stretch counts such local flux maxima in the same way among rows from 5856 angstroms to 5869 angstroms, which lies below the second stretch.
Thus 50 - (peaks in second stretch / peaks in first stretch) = 49.3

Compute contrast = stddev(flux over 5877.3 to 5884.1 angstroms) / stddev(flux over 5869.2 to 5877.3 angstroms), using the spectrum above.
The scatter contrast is 1.2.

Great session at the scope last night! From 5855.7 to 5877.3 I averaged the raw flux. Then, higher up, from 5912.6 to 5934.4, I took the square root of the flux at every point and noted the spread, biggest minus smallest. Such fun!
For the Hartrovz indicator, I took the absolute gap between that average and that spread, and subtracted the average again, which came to -0.56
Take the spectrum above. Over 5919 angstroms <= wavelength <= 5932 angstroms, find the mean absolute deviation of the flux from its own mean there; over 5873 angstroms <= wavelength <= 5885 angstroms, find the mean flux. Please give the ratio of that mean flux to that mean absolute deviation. 17.0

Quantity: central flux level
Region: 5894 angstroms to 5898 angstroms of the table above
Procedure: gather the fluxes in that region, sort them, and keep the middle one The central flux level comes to 13.9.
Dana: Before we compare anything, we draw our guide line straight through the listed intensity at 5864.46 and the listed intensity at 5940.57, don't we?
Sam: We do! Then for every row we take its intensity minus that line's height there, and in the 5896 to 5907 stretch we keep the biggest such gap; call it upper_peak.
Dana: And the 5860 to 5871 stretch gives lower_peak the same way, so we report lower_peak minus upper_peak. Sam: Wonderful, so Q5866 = 4.9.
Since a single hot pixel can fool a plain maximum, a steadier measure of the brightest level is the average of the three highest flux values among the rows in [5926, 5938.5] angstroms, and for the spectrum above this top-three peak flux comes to 19.0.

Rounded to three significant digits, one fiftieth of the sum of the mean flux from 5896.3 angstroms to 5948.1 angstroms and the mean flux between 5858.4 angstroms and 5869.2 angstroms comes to 0.746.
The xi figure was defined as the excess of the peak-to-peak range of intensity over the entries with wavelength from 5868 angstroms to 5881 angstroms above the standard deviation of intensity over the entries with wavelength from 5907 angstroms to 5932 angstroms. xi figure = 2.5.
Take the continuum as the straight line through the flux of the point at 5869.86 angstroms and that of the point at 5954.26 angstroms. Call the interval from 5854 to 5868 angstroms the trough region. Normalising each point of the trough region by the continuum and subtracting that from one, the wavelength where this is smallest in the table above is 5867.16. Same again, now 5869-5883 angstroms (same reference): 5882.04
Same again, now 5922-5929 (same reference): 5925.54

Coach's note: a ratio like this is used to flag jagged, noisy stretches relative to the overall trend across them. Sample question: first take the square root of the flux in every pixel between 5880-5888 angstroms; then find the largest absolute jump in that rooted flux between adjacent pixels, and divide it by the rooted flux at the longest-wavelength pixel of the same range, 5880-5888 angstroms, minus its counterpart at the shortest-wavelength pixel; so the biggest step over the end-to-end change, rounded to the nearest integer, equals -1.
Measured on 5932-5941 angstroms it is -2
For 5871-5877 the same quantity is -2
